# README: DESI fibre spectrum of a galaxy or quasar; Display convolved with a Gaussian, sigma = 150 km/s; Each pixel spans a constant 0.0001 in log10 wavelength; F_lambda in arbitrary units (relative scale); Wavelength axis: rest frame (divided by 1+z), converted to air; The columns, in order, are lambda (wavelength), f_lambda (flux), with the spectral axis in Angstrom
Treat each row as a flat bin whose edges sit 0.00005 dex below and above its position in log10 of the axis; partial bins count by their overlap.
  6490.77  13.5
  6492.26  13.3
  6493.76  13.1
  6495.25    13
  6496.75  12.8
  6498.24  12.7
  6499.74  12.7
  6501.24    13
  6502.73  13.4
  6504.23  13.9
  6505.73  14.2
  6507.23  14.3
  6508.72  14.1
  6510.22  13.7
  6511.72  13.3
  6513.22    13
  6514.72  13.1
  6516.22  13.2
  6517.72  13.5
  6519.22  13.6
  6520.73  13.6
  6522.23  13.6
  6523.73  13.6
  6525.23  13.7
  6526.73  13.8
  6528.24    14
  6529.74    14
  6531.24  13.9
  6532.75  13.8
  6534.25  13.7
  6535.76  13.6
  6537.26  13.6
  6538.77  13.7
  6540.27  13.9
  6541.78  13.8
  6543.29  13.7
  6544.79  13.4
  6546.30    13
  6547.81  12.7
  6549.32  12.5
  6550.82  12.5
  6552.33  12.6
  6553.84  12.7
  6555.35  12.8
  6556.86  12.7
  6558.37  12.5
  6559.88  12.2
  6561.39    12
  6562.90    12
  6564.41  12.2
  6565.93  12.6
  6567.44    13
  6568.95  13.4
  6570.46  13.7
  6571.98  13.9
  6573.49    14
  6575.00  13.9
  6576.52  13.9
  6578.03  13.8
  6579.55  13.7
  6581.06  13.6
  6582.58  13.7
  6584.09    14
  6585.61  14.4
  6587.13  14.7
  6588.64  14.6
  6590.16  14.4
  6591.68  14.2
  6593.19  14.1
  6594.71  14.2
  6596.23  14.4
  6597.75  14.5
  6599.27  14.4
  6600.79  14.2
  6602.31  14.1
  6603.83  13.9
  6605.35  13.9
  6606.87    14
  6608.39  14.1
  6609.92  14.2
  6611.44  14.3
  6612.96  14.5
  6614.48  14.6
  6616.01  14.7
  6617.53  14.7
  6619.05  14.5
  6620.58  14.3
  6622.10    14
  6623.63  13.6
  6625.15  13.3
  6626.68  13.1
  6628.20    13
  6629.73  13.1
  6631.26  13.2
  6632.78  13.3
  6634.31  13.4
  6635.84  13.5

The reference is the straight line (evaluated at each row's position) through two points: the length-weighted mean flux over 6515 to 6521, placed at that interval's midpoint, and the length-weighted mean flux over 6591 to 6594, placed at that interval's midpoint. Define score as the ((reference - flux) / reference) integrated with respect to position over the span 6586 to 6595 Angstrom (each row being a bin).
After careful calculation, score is -0.14 Angstrom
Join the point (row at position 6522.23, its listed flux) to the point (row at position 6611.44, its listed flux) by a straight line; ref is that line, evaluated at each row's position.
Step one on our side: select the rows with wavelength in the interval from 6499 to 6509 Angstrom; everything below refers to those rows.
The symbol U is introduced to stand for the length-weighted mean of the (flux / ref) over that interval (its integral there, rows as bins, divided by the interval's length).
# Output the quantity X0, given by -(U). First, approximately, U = 1.01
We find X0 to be -1.01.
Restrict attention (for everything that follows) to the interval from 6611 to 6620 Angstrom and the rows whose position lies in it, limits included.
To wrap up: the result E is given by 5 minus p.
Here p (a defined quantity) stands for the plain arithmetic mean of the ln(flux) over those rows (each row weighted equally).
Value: 2.32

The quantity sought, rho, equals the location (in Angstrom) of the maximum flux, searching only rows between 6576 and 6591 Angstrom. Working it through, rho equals 6587.13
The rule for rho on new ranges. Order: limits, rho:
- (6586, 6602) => 6587.13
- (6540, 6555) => 6540.27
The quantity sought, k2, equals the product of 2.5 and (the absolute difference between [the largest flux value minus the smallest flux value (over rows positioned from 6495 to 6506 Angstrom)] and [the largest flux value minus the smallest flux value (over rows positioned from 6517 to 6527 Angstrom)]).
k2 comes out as 3.0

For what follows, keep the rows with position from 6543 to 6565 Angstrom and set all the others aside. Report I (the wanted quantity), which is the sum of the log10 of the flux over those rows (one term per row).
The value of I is 16.52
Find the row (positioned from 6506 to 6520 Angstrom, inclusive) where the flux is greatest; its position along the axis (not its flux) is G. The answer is 6507.23 Angstrom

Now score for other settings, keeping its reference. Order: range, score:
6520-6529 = -0.15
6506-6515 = -0.20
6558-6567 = 1.04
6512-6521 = 0.06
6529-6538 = -0.13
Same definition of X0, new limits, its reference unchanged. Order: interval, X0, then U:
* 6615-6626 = -0.98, 0.98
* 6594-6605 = -1.00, 1.00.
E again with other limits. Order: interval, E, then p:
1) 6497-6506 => 2.41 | 2.59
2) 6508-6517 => 2.41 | 2.59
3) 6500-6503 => 2.42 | 2.58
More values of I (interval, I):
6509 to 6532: 16.99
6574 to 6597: 17.24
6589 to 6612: 17.28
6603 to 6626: 17.27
